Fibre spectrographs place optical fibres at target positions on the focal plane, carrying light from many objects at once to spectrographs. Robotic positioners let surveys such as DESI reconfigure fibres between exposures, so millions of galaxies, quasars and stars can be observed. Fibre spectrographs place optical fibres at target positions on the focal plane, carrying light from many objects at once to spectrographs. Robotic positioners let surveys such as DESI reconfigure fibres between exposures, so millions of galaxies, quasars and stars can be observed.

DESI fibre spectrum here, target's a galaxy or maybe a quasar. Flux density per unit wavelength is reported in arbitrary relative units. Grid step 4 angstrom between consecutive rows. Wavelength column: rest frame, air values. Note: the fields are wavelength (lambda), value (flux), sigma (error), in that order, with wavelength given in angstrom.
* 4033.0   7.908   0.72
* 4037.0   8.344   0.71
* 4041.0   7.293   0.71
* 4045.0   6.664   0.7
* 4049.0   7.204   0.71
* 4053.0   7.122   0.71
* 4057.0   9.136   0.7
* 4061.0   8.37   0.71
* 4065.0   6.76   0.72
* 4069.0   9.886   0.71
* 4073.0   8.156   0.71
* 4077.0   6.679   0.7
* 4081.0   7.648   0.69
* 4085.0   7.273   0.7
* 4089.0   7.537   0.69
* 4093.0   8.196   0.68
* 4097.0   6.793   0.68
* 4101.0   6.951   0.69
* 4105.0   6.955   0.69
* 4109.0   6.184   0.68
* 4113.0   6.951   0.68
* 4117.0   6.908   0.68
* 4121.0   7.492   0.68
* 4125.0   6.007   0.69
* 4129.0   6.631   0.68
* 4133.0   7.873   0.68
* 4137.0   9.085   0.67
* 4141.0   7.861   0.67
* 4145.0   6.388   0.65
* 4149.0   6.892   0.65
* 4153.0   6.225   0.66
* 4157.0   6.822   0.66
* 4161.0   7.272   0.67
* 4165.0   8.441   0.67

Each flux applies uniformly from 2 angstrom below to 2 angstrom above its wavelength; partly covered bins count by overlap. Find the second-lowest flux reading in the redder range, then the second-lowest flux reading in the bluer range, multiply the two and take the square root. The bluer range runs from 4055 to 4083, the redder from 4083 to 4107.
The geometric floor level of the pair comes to 6.85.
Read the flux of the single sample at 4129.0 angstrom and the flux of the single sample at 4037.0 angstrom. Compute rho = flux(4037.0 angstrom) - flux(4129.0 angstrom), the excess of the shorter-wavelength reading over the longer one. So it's 1.7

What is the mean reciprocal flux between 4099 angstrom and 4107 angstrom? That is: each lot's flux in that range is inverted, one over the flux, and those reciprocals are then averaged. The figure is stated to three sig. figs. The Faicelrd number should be 0.144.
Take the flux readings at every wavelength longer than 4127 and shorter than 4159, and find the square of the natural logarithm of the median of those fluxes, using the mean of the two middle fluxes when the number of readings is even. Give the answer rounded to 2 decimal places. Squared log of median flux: 3.71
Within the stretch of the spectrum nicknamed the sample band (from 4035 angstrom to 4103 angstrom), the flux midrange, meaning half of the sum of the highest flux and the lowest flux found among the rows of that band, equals 8.3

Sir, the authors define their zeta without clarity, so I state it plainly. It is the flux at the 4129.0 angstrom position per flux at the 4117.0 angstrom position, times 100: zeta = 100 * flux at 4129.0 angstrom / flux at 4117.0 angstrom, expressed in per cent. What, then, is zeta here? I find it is 96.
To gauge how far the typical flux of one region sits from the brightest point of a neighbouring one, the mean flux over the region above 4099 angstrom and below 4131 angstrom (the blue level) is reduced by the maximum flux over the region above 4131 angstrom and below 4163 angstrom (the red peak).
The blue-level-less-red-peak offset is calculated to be -2.3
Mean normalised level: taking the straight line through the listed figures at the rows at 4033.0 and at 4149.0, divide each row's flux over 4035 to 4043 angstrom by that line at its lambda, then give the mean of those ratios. 1.00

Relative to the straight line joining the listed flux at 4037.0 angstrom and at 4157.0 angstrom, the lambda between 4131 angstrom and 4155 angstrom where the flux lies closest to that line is 4149.0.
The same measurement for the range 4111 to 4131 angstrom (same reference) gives 4121.0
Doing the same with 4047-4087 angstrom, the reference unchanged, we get 4081.0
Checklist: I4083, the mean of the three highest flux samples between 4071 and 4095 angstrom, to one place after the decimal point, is 8.0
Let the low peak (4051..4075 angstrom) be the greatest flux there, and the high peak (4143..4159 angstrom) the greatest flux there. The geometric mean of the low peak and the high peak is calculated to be 8.25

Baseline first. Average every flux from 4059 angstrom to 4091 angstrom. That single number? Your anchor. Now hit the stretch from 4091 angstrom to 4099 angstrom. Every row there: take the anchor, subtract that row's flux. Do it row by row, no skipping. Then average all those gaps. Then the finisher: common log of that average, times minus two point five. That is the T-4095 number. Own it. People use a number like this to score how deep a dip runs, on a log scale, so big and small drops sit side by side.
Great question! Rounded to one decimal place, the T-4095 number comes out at 1.3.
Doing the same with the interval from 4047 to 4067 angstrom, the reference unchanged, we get 2.9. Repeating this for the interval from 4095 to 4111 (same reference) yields -0.1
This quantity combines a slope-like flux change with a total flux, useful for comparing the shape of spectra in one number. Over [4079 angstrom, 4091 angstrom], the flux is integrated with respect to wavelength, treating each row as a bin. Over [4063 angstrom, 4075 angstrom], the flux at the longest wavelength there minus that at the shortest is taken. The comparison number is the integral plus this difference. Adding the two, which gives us 91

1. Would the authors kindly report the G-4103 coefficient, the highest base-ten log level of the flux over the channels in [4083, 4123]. 0.914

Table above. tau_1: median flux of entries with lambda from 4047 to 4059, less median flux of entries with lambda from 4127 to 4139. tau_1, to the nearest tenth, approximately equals -0.7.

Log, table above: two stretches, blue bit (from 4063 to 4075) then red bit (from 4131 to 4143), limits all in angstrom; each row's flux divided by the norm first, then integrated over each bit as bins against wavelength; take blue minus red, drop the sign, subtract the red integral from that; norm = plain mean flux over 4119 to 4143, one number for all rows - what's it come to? -13.2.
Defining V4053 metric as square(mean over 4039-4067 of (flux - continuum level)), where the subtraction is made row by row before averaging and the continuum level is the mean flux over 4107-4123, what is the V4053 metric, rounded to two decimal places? 0.39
